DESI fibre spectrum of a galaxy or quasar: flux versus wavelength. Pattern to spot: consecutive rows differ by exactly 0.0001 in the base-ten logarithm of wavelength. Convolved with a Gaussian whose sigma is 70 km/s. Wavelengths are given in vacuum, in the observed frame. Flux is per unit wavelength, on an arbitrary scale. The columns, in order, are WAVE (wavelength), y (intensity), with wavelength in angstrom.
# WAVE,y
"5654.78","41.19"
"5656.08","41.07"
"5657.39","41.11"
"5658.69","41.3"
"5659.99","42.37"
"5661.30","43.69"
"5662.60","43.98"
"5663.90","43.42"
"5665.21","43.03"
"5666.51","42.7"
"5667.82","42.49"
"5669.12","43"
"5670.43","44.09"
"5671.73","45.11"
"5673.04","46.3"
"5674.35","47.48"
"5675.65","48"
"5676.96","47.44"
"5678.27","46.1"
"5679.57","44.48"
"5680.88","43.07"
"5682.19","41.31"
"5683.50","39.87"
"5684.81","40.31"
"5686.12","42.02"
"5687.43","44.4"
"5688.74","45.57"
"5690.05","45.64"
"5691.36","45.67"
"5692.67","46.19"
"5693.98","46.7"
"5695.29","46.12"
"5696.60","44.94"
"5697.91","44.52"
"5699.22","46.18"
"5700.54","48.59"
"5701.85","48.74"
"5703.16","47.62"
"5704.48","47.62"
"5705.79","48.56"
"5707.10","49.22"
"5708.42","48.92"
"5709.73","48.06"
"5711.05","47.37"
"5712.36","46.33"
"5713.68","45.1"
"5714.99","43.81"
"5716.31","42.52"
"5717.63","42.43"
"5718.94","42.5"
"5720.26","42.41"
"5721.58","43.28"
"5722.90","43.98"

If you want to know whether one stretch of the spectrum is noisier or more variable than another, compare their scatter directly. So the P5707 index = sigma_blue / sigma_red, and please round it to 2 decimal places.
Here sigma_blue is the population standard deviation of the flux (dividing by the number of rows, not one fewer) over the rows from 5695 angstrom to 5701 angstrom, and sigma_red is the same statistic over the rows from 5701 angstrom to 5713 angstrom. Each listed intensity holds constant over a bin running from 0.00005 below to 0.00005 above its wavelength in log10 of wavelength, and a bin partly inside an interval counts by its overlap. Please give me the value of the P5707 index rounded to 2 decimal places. 1.65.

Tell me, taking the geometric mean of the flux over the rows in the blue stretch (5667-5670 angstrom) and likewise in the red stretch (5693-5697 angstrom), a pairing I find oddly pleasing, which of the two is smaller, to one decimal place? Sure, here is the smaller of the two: 42.7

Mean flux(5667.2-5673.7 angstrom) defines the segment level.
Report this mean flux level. 44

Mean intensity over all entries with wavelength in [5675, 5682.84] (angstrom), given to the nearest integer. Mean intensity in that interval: 45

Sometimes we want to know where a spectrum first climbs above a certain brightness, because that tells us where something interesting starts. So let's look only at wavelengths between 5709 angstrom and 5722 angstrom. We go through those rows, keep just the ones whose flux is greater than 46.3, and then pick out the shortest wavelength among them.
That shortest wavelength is 5709.73 angstrom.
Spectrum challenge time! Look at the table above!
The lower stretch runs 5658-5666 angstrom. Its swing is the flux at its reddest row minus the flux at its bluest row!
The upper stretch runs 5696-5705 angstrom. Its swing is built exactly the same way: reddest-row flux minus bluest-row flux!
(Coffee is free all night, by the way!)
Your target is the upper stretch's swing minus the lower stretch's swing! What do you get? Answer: 1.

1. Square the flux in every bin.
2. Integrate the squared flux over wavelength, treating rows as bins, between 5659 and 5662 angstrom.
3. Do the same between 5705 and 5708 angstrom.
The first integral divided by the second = 0.77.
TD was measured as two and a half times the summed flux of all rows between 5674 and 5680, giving 584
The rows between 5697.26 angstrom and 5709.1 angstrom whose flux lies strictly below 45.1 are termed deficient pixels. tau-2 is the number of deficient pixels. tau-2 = 1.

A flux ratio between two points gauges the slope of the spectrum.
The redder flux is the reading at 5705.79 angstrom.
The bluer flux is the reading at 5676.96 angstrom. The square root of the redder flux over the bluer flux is 1.01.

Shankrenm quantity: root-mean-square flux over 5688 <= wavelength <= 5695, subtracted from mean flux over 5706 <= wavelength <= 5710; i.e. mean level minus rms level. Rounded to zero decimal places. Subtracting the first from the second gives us 3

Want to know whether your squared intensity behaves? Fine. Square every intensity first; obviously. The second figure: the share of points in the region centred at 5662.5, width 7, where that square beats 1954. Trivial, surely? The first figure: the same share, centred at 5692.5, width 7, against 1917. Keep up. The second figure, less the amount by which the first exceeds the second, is -1.0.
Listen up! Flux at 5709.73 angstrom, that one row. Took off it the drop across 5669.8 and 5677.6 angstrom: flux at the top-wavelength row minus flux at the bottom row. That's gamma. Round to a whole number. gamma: 45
